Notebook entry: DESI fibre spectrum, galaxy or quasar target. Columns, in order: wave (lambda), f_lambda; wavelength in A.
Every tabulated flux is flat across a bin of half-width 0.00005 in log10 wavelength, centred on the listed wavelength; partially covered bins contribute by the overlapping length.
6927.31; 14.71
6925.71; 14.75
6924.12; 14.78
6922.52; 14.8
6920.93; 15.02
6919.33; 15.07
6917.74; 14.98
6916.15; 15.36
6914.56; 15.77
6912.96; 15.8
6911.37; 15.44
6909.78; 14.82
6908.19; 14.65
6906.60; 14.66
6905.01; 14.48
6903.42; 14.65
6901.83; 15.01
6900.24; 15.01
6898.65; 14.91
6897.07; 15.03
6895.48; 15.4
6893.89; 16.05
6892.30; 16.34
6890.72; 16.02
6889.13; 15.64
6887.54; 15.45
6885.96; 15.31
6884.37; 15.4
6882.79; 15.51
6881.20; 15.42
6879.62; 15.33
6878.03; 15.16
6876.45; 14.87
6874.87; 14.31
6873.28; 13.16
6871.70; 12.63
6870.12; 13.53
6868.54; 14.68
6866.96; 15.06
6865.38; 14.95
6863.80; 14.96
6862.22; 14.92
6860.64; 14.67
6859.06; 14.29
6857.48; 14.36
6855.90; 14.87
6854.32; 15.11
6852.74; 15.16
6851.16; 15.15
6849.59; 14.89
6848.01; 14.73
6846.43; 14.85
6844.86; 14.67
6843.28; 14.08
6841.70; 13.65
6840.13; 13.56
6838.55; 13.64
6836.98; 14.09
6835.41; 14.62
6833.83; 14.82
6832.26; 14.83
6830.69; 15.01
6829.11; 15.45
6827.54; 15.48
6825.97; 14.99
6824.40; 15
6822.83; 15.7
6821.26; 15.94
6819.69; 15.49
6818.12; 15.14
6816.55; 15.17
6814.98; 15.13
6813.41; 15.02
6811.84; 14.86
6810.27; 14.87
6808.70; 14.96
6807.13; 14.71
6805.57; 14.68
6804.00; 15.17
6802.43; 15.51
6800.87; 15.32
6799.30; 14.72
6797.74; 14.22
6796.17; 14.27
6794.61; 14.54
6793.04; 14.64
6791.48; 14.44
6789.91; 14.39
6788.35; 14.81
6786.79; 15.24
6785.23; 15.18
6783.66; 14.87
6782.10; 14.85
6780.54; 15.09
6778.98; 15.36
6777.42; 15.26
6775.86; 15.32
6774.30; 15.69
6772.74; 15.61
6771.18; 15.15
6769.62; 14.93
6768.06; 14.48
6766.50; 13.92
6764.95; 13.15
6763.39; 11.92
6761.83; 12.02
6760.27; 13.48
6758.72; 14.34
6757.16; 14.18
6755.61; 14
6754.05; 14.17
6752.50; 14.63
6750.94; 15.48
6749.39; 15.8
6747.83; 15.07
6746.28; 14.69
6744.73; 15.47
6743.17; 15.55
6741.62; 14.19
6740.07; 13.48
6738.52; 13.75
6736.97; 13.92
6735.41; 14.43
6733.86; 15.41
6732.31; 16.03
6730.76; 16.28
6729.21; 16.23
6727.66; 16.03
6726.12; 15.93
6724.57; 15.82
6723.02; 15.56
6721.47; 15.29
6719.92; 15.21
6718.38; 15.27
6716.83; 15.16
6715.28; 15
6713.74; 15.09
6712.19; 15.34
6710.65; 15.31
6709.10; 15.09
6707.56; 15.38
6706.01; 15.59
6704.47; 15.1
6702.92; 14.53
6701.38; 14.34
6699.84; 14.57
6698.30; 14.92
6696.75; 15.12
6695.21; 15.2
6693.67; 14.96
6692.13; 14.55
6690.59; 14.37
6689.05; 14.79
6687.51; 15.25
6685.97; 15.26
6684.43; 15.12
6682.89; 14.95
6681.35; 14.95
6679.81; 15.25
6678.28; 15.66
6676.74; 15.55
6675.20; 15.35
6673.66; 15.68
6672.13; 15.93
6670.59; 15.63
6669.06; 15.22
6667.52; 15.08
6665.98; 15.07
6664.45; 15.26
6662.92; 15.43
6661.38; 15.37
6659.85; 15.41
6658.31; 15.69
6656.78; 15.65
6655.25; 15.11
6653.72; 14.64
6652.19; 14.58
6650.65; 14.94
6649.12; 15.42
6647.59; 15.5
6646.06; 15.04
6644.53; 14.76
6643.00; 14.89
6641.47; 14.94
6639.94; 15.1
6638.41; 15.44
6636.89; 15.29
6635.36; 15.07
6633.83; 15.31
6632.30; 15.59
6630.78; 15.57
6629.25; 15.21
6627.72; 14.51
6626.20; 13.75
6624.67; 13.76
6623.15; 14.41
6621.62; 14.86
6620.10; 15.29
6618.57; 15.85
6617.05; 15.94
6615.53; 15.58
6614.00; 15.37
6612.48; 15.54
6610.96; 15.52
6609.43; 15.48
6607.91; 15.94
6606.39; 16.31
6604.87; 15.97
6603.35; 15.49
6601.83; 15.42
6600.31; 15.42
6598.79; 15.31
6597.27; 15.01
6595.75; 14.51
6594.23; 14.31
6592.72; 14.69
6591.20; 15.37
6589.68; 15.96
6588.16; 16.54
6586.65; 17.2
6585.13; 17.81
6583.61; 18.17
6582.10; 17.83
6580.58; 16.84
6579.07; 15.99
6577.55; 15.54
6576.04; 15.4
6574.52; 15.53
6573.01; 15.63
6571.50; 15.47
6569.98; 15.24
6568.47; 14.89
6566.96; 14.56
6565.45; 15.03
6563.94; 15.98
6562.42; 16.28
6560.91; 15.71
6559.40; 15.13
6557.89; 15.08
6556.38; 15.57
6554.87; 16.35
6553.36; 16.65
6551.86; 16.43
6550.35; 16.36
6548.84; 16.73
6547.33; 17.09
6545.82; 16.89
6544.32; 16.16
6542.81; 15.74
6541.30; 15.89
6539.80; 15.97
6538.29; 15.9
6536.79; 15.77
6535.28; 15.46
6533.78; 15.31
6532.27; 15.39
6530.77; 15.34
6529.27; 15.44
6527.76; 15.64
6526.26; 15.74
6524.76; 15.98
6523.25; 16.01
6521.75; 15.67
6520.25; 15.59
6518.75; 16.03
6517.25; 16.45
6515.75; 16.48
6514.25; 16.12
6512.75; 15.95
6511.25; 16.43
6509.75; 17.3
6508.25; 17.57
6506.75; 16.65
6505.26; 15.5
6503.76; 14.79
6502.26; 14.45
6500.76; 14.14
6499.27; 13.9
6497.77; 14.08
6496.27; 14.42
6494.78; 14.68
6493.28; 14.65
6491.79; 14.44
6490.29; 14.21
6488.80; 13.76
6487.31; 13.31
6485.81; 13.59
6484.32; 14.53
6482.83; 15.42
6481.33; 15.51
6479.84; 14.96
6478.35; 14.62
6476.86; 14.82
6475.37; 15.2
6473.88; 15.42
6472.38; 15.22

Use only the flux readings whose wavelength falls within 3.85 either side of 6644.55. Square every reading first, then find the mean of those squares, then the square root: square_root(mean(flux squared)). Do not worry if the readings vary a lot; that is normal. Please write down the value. 15.0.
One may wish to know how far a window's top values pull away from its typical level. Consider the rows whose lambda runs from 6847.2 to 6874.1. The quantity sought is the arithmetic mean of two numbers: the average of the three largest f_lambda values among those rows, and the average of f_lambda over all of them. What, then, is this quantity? 14.8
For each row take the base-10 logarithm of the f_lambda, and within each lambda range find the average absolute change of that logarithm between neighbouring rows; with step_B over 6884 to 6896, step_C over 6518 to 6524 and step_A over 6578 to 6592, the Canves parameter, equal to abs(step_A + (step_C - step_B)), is 0.016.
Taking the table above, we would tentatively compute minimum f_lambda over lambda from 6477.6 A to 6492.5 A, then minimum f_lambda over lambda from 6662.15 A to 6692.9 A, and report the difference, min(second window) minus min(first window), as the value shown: 1.1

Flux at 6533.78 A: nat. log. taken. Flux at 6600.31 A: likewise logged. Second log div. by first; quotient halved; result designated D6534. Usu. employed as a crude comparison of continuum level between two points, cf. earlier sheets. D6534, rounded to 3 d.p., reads 0.501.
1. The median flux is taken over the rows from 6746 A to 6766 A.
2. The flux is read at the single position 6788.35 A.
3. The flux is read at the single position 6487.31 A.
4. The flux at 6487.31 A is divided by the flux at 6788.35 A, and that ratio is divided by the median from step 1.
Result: 0.063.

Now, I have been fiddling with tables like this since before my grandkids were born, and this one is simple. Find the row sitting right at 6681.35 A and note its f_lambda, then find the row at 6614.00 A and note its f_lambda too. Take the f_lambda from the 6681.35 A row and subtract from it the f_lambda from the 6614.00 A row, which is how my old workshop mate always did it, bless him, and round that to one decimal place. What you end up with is -0.4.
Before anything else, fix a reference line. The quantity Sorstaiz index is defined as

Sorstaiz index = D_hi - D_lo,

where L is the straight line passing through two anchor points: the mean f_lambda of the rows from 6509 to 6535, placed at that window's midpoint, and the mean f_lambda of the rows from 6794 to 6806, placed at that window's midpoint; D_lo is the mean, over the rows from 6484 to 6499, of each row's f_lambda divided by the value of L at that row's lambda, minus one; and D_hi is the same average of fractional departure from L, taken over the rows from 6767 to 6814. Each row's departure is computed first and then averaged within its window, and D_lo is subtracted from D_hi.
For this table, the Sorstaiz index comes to 0.124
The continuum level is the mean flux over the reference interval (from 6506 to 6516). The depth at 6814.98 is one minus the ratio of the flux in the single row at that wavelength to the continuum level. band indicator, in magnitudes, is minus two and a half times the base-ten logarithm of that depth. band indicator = 2.60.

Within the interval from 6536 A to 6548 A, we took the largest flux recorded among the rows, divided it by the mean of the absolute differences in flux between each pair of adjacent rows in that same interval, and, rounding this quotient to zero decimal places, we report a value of 67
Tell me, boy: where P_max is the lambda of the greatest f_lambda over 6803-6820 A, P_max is 6819.69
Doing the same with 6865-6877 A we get 6866.96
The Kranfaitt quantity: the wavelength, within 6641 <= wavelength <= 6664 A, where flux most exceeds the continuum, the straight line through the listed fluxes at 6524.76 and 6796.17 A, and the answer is 6658.31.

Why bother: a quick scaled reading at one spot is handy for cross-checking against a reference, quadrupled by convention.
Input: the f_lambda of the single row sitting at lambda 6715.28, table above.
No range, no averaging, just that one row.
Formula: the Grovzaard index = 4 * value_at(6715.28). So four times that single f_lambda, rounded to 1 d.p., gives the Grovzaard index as 60.0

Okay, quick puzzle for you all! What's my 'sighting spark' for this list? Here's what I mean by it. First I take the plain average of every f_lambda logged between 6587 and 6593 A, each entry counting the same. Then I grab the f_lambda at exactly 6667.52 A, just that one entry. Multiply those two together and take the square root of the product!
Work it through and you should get 15.4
